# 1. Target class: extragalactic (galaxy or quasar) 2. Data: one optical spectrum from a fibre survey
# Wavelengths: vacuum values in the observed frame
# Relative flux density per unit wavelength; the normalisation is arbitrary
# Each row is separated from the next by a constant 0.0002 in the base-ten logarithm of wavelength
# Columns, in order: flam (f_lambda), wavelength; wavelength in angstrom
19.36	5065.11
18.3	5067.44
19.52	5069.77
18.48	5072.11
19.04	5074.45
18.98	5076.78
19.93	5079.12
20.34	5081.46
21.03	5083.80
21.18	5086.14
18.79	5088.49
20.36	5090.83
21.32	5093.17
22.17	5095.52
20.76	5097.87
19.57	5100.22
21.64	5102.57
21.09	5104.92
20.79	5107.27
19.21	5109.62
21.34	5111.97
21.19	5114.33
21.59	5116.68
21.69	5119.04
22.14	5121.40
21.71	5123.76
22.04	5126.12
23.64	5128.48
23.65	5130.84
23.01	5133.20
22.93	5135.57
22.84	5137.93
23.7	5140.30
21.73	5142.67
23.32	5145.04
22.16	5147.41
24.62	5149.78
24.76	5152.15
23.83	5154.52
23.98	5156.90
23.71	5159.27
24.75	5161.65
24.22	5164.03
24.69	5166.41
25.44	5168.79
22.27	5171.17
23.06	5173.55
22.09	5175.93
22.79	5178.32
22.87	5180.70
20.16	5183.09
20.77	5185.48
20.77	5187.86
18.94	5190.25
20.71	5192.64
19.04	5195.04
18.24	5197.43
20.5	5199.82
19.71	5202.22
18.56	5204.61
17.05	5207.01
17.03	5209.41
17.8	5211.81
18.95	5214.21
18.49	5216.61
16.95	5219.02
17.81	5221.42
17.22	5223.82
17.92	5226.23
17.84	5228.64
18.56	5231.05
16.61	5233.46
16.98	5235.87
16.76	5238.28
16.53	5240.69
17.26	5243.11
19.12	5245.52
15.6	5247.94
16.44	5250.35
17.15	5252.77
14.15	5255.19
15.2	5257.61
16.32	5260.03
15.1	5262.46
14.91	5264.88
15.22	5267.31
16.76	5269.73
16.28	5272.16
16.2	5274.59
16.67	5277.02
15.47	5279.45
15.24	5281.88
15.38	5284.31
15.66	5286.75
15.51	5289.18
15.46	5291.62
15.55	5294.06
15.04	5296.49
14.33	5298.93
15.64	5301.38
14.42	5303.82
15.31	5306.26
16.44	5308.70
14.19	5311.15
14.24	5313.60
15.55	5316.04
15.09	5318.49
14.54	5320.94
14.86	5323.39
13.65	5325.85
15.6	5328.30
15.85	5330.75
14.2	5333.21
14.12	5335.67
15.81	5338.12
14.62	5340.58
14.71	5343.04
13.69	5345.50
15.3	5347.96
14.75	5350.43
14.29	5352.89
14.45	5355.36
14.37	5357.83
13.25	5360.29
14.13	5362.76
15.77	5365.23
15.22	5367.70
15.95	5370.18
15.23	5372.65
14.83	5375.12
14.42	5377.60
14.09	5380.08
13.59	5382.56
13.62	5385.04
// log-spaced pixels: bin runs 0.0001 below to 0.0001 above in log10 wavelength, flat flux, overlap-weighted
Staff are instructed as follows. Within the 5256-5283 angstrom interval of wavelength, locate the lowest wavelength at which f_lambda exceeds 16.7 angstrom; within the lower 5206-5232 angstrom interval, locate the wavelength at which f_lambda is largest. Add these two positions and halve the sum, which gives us 5242.0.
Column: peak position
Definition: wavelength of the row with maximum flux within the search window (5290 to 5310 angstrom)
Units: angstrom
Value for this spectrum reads 5308.70 angstrom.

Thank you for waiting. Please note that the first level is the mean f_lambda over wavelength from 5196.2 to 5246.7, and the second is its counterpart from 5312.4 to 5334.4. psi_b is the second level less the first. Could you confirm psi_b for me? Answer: -3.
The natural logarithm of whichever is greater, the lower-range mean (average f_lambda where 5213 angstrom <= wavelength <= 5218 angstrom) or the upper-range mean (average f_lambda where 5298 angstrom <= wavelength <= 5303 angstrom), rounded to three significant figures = 2.93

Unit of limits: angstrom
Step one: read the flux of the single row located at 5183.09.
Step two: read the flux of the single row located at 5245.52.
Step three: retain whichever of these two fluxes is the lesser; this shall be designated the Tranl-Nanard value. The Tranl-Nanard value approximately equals 19.1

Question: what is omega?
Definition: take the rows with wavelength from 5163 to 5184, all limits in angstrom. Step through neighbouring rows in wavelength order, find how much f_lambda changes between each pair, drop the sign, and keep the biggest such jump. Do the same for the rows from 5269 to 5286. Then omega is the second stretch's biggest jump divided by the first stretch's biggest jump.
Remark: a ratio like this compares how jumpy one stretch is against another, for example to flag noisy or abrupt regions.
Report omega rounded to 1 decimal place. 0.4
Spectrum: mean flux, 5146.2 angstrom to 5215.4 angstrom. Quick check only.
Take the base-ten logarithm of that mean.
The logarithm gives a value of 1.33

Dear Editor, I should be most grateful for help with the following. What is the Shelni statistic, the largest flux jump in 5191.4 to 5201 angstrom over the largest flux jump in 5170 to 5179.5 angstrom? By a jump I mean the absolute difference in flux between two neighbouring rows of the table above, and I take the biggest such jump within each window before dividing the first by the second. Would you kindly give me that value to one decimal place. 2.3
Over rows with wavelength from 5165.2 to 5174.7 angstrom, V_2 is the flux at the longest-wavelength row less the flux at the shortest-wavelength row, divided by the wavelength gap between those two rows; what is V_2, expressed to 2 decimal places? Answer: -0.23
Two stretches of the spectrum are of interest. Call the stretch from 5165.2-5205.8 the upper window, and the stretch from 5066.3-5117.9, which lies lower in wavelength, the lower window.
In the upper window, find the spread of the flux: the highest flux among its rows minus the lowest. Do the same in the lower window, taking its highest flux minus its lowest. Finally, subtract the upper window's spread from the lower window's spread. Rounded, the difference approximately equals -3.3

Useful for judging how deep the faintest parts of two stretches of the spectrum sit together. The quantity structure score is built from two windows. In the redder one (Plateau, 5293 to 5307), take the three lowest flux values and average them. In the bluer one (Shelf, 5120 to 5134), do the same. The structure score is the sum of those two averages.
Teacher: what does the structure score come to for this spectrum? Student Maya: 37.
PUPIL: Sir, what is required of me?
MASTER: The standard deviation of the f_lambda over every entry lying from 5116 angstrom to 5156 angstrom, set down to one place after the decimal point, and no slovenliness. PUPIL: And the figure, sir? 1.0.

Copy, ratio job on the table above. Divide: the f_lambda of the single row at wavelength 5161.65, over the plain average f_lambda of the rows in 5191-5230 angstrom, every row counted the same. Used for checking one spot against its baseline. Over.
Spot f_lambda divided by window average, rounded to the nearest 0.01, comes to 1.35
